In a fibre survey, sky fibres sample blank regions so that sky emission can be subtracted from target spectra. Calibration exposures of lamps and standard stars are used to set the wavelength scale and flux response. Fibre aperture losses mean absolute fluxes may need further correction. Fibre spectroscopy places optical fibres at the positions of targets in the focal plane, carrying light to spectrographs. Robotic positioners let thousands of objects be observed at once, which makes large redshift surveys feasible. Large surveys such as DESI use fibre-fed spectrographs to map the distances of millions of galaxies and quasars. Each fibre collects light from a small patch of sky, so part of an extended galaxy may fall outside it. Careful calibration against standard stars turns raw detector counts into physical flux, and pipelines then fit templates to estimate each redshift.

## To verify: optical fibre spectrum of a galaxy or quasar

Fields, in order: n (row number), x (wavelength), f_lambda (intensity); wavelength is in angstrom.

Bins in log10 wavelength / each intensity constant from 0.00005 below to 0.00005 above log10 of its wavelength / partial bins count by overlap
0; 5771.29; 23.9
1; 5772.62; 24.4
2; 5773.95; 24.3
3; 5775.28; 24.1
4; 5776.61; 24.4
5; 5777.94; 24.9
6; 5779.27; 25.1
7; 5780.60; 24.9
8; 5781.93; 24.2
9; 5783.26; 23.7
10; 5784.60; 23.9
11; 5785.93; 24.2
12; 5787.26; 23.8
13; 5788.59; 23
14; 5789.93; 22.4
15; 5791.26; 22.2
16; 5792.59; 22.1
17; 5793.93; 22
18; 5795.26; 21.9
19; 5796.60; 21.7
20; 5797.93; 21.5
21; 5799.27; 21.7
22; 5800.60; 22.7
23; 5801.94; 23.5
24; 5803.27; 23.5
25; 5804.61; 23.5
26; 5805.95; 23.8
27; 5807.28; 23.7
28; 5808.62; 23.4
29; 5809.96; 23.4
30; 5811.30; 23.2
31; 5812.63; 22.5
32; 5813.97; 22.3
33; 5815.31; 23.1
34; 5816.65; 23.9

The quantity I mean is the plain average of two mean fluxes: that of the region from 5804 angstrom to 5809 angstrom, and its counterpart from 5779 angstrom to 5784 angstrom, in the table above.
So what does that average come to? 24.0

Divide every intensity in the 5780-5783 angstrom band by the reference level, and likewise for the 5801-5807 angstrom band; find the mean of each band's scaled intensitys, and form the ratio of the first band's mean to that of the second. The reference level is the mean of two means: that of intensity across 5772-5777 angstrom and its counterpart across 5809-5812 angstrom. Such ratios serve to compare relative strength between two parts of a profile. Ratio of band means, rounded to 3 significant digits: 1.04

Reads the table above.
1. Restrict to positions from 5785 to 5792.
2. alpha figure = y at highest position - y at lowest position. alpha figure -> -2.0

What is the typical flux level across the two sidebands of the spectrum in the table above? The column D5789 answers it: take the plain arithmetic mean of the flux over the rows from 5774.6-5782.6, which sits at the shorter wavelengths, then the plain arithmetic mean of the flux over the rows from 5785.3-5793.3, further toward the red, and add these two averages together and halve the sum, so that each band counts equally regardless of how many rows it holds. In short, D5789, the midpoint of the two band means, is 23.8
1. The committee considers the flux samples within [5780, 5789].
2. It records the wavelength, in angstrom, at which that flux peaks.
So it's 5780.60 angstrom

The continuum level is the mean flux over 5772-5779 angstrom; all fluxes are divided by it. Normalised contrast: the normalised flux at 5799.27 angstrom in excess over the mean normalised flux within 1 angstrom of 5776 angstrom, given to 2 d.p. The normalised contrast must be -0.10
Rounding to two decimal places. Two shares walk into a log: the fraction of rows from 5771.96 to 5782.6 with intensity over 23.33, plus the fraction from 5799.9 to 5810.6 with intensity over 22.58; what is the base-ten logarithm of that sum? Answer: 0.30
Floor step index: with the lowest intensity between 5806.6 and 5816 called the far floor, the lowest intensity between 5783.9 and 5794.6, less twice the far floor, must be -22.6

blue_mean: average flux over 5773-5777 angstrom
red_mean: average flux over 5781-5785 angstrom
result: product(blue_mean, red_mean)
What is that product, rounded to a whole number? 581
